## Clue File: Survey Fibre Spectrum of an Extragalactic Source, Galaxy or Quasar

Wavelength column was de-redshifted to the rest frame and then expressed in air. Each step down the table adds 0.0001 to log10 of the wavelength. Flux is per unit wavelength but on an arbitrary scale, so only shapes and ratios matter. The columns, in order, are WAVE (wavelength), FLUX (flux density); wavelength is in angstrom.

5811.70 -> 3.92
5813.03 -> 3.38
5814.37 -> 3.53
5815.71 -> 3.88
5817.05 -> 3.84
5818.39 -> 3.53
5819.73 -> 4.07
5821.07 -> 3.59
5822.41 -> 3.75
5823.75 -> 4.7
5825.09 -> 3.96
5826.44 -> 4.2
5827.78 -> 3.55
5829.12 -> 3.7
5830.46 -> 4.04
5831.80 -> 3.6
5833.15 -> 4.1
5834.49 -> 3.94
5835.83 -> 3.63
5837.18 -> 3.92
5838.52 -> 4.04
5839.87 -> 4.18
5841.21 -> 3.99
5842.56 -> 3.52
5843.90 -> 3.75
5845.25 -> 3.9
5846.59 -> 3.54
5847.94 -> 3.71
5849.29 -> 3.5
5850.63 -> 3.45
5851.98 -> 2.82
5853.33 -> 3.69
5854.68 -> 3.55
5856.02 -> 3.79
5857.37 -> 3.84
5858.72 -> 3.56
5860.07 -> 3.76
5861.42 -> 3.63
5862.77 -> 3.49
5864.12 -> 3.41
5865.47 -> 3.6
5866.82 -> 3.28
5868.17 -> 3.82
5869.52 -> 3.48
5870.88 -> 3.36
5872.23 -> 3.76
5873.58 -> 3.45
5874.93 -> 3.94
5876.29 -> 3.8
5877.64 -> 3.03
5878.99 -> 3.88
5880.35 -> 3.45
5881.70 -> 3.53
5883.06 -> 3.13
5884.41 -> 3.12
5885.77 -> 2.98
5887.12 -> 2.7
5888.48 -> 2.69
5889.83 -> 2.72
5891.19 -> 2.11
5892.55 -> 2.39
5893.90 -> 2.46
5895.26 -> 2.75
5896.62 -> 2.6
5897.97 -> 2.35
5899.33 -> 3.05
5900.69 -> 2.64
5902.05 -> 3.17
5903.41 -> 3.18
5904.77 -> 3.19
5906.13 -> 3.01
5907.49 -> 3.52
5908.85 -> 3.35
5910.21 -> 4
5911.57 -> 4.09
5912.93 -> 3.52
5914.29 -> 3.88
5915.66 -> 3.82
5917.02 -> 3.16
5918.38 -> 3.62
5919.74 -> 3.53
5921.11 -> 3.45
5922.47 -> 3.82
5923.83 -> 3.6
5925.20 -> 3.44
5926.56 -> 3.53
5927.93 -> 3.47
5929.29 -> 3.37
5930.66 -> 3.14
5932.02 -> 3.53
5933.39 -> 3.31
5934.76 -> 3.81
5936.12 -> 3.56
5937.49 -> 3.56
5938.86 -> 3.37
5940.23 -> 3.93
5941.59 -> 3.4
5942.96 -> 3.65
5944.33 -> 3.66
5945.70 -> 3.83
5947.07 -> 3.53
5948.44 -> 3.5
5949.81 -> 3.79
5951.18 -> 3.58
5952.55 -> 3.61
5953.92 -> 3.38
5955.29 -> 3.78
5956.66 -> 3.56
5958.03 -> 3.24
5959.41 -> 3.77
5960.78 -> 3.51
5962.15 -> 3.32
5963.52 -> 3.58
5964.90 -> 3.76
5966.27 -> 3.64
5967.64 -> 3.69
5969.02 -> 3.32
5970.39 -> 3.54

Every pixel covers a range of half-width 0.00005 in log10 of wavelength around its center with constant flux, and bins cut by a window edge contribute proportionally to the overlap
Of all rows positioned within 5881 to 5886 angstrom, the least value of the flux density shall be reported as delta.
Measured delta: 2.98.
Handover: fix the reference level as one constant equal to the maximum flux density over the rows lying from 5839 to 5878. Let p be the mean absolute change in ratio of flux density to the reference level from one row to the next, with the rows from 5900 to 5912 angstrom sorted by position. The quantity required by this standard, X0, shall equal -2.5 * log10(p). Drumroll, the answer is 2.98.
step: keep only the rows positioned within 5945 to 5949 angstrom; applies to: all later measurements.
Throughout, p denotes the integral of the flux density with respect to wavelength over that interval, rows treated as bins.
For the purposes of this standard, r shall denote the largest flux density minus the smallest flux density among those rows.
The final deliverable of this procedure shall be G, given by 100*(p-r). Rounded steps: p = 14.5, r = 0.33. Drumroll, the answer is 1416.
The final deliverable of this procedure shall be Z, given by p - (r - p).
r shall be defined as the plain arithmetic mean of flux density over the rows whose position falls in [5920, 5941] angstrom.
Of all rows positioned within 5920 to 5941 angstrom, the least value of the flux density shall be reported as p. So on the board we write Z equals 2.8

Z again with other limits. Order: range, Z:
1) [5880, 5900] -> 1.4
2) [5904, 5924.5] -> 2.4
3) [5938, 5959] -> 2.9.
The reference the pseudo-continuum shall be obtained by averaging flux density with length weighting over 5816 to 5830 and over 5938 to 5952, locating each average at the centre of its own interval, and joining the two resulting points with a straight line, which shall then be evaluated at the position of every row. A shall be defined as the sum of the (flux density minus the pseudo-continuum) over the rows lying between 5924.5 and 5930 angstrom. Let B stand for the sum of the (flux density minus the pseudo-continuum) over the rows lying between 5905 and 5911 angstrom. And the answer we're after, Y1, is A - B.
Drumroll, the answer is 0.1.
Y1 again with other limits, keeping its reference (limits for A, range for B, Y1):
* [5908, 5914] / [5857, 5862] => 0.6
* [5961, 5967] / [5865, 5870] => 1.0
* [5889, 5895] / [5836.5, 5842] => -6.0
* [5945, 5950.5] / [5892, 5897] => 4.9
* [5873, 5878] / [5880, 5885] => 0.9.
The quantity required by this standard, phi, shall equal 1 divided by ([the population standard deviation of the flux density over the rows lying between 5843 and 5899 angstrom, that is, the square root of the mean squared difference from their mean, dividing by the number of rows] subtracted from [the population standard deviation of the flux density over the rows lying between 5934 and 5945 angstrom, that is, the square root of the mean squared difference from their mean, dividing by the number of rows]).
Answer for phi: -3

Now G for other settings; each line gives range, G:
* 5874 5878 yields 1359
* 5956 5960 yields 1352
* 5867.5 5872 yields 1560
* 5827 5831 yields 1460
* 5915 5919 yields 1348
